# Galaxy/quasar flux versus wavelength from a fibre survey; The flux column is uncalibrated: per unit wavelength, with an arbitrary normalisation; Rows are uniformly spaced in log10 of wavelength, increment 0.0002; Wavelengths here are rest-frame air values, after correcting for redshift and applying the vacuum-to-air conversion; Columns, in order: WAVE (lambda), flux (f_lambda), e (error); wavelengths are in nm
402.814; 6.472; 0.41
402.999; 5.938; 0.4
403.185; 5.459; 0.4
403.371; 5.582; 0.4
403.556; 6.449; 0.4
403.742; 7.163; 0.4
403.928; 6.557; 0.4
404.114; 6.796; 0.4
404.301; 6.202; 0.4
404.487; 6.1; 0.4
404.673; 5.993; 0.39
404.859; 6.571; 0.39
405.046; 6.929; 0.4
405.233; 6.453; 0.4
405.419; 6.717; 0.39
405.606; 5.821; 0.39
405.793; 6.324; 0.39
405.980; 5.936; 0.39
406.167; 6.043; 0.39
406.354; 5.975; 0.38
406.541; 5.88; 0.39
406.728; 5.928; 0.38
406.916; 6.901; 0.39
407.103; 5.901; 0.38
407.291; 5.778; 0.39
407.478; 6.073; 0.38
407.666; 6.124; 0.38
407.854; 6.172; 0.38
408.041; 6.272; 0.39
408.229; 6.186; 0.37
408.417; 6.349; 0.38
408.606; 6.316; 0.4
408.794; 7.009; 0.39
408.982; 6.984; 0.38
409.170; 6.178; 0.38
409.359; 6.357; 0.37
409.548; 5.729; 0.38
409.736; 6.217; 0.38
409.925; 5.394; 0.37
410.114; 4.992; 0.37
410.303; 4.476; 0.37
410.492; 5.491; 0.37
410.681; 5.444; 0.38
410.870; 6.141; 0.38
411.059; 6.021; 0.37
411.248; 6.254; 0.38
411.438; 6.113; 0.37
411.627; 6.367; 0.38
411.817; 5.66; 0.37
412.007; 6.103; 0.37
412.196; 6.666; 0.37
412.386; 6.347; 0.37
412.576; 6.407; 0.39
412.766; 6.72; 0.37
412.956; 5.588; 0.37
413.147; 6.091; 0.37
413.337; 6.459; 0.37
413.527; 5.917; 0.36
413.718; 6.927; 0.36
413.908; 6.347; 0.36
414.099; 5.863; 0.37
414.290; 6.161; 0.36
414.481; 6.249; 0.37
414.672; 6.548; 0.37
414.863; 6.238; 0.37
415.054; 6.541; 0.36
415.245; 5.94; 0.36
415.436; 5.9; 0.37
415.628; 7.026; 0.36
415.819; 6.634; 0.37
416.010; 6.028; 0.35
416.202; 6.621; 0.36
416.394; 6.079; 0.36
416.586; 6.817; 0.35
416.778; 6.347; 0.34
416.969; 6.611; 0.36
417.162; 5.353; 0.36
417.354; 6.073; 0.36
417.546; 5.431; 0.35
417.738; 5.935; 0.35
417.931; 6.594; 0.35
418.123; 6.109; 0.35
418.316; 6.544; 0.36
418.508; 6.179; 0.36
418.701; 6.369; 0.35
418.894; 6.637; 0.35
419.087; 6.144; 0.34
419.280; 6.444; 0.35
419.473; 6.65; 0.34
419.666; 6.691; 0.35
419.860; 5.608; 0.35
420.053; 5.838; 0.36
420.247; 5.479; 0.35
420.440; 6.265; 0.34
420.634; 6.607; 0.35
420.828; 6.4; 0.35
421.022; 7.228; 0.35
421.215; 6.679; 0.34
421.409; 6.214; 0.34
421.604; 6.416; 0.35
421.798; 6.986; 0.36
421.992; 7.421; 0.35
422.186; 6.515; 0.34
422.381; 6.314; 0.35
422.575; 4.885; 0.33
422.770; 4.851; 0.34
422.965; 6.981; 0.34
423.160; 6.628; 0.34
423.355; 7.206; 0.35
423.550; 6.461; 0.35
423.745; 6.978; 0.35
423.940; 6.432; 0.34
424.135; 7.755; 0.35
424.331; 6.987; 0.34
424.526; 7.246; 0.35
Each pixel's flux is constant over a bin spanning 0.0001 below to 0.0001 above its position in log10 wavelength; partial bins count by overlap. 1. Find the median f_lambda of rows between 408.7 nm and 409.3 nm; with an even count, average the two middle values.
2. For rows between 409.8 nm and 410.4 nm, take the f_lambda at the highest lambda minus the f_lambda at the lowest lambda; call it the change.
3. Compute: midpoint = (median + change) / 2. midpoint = 3.03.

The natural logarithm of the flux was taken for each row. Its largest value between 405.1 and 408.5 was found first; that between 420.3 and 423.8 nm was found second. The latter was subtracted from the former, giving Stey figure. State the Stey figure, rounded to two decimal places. -0.07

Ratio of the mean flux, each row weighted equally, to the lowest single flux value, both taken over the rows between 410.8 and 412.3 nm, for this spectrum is 1.09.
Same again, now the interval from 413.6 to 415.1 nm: 1.08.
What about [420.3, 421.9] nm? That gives 1.06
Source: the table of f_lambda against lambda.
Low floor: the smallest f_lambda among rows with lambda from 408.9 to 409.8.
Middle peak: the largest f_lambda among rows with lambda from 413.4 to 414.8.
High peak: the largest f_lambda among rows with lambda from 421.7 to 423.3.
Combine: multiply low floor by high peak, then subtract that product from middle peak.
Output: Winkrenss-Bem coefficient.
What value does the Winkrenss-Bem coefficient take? -36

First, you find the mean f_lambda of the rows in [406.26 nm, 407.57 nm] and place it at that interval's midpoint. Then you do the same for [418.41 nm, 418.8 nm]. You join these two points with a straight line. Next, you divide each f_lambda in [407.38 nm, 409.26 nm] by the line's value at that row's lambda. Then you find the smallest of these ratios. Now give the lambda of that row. 407.478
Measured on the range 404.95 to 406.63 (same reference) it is 405.606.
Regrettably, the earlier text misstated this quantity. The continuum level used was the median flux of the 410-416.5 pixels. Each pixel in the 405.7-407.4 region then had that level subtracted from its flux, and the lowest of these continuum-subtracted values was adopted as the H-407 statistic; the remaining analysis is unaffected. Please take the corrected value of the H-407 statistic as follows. -0.37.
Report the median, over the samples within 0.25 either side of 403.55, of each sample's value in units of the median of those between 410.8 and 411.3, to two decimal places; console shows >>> 1.05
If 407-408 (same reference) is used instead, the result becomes 0.99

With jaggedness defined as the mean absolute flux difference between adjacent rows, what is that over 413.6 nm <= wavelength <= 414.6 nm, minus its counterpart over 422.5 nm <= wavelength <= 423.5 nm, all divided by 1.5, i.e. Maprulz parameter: -0.27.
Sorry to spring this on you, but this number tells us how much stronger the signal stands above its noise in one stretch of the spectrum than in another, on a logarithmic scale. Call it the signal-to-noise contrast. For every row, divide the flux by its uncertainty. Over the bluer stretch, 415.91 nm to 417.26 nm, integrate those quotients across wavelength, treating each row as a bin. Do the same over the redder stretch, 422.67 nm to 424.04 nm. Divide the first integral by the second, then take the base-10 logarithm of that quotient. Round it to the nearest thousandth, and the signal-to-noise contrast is -0.035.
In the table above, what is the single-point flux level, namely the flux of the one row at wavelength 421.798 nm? 6.986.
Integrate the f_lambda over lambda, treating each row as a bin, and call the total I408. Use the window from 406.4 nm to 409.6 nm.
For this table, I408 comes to 20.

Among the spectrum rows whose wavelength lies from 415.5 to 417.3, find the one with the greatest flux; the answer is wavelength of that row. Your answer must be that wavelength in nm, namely 415.628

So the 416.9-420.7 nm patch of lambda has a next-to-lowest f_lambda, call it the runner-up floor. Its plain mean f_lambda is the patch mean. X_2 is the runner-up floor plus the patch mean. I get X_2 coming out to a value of 11.6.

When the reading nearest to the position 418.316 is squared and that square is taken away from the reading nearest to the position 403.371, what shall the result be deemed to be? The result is -37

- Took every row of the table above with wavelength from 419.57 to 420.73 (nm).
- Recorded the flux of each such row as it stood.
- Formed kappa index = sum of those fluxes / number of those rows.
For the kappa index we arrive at 6.08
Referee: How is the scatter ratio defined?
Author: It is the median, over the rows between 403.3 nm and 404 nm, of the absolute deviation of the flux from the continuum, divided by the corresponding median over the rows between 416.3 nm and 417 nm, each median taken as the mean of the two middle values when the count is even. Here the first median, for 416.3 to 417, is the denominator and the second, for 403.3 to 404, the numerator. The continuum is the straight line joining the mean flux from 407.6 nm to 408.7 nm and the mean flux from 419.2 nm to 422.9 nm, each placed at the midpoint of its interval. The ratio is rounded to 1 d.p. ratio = 1.8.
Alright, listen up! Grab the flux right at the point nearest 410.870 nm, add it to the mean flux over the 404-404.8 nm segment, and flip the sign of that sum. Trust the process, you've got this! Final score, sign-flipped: -12.4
